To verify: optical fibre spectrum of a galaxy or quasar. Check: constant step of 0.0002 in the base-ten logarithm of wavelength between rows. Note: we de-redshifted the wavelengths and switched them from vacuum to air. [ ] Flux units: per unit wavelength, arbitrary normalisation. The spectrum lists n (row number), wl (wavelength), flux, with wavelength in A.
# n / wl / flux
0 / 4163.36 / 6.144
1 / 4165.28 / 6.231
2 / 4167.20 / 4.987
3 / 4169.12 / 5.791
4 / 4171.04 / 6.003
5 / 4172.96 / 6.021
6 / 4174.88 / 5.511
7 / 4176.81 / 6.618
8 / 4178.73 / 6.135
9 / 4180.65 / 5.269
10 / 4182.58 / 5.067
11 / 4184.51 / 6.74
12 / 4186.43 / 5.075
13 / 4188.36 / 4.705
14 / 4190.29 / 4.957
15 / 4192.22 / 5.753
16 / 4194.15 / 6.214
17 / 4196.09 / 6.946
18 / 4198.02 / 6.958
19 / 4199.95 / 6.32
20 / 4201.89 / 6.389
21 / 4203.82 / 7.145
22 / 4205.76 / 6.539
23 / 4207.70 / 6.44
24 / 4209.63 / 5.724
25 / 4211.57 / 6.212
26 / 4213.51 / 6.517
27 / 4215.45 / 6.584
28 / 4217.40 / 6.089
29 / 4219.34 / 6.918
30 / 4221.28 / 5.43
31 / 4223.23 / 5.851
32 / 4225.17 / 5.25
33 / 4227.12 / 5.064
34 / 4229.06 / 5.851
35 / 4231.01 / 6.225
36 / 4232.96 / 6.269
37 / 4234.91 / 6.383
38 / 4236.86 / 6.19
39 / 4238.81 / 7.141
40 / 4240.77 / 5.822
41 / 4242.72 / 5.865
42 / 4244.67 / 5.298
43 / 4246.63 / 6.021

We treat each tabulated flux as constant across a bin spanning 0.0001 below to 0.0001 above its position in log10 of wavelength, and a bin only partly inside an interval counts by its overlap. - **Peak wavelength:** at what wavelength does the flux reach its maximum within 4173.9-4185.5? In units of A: 4184.51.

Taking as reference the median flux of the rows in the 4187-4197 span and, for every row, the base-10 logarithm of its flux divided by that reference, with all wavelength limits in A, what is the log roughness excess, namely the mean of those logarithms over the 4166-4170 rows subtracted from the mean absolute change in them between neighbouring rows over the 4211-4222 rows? 0.07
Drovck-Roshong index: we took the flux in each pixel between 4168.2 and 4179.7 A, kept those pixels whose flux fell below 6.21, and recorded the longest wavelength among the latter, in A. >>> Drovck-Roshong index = 4178.73 A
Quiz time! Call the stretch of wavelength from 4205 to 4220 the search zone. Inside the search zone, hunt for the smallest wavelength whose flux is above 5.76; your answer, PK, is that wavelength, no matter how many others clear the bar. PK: 4205.76 A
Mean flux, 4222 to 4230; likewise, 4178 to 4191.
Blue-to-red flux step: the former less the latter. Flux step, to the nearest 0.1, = 0.1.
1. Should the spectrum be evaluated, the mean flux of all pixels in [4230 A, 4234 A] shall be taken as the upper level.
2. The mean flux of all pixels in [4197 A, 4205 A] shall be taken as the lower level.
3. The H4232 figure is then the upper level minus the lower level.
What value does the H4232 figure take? -0.46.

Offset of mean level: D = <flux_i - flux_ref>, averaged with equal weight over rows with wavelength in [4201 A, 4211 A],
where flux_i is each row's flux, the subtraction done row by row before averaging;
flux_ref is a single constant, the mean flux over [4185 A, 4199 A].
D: 0.6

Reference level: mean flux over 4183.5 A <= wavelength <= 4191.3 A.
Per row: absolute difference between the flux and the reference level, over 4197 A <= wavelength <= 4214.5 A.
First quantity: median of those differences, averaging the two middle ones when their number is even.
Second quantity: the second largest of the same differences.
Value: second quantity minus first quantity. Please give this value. 0.5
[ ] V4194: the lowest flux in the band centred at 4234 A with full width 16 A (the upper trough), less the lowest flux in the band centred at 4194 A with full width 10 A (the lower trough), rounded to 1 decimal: 0.1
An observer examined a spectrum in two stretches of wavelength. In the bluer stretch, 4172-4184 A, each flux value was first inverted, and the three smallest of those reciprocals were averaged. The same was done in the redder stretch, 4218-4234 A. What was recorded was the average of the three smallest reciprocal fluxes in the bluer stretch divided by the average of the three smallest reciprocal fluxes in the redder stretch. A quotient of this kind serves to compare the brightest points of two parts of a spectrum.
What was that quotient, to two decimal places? 1.03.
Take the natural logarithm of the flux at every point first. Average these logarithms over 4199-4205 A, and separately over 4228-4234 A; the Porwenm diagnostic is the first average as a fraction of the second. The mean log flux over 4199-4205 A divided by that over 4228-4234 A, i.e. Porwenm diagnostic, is 1.04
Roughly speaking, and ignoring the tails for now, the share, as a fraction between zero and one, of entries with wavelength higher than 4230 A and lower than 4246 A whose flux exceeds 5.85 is 0.75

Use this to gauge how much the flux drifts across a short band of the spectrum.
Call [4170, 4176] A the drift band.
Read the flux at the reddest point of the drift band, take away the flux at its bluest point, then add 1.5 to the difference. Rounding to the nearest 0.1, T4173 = 1.0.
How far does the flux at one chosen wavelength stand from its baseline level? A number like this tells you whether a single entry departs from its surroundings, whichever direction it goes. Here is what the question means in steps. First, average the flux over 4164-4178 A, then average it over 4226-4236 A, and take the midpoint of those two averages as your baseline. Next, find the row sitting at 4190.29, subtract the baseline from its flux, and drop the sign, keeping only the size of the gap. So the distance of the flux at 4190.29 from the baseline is 1.0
